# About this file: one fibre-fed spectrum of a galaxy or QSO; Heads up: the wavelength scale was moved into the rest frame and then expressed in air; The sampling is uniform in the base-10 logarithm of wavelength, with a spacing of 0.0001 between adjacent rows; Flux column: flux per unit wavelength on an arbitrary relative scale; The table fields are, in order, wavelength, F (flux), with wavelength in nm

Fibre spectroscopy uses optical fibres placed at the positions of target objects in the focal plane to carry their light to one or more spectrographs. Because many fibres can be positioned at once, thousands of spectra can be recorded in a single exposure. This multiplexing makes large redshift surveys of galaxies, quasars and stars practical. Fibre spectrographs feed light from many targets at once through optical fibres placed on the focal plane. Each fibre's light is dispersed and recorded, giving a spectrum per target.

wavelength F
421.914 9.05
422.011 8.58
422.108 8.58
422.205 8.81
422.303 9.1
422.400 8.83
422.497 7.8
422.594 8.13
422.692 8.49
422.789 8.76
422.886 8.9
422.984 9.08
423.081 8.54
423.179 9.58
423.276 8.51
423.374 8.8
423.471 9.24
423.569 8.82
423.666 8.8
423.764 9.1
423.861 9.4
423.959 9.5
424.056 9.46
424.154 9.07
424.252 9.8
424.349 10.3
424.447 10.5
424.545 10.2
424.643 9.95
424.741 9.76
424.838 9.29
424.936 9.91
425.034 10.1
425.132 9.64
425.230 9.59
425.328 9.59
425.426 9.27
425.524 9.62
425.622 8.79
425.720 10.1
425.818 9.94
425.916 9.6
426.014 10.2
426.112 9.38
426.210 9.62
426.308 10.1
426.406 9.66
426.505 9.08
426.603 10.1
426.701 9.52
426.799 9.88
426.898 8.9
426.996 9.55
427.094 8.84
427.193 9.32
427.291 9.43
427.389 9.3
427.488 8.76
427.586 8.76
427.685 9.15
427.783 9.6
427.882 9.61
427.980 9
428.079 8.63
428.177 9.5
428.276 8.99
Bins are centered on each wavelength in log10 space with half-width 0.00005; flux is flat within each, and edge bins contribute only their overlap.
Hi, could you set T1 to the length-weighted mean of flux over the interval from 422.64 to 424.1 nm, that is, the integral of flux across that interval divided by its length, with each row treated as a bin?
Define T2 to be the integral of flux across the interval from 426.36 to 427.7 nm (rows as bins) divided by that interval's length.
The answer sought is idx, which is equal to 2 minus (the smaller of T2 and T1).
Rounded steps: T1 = 9.00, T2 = 9.3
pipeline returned -7.0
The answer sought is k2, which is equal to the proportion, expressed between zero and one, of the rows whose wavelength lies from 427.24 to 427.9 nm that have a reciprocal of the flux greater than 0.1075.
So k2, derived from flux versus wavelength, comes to 0.57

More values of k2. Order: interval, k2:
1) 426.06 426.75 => 0.14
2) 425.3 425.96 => 0.29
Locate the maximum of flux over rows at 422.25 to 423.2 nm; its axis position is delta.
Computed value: 423.179 nm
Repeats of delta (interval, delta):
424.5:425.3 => 424.545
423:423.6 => 423.179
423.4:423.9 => 423.861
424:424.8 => 424.447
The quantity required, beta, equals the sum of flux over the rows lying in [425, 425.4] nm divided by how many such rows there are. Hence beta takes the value 9.73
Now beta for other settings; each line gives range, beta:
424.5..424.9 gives 9.80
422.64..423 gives 8.81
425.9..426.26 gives 9.70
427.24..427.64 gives 9.06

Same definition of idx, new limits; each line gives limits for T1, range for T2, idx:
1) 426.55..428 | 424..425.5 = -7.3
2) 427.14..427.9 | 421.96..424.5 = -7.0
